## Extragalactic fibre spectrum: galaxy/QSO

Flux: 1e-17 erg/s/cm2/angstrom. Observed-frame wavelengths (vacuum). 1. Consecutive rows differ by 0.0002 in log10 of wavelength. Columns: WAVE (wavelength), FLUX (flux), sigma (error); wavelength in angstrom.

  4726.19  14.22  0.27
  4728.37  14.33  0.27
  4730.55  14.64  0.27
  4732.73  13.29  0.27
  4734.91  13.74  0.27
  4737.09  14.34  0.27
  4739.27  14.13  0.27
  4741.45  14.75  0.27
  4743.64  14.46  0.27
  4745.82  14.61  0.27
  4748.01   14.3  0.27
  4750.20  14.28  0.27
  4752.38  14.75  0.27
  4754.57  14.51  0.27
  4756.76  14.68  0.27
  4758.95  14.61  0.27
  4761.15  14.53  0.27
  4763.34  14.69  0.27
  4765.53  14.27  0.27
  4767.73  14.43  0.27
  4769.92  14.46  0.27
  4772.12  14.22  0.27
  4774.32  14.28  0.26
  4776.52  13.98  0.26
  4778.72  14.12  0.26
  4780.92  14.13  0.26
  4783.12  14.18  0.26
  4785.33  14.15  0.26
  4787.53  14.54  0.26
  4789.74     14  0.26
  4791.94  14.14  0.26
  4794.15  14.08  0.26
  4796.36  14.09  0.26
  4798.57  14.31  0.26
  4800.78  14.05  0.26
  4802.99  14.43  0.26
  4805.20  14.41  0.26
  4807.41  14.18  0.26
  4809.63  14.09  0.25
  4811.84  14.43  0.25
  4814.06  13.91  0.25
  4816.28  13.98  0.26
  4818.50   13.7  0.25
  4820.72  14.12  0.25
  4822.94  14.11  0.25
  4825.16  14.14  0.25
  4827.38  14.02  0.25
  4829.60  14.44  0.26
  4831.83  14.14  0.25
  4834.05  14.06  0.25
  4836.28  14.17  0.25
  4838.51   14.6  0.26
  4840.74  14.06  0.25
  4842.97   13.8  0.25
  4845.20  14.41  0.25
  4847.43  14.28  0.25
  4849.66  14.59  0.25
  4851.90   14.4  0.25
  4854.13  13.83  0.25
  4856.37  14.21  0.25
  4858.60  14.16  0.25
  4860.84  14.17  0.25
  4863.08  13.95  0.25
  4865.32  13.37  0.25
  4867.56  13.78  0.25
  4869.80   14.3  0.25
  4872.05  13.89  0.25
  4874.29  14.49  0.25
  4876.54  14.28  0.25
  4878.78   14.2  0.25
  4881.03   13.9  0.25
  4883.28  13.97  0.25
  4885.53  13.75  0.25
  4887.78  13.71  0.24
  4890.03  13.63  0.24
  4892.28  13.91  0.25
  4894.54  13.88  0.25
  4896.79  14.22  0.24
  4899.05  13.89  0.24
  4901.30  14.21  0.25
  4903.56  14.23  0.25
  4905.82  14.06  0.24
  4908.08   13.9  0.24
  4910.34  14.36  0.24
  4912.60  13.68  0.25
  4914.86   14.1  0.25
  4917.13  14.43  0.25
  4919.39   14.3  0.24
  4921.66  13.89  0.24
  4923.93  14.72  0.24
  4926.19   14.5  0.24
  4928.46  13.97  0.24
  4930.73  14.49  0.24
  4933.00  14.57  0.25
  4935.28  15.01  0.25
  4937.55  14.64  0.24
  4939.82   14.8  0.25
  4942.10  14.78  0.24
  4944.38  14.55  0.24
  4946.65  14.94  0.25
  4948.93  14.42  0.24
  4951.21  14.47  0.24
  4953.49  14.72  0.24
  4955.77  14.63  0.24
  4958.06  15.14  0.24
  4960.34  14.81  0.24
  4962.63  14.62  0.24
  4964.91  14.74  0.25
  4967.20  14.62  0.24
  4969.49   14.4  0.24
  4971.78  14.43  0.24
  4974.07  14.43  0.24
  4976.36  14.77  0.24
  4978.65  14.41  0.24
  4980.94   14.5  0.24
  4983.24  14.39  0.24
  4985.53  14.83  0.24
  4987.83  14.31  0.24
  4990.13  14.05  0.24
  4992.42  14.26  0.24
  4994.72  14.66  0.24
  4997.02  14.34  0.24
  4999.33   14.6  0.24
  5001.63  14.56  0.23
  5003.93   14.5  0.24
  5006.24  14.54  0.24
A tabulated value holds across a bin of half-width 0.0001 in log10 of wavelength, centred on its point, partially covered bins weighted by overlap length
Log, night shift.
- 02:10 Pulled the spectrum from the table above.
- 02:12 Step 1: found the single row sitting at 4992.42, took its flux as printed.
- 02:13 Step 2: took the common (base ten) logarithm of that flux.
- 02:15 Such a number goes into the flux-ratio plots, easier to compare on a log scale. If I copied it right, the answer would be 1.15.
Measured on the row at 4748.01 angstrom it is 1.16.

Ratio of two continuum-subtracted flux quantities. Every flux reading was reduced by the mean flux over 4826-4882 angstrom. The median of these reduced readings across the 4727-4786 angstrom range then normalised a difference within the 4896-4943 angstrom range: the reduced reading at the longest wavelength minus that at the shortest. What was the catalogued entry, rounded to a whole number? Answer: 3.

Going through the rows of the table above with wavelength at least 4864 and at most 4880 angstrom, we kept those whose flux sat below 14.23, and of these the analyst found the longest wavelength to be 4878.78 angstrom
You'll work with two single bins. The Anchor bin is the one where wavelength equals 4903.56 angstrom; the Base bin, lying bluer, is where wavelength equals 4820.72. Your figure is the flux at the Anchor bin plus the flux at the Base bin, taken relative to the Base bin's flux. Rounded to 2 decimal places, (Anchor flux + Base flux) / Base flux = 2.01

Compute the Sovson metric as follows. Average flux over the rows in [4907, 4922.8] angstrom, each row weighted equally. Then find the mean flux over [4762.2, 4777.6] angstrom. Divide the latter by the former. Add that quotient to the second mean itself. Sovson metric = 15.35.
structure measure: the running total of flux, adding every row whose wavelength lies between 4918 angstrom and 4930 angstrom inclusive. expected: 71.4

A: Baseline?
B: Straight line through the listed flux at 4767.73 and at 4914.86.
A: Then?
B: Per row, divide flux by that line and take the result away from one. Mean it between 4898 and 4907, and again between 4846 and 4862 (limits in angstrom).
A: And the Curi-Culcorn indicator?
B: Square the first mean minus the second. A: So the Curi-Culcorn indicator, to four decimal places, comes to 0.0000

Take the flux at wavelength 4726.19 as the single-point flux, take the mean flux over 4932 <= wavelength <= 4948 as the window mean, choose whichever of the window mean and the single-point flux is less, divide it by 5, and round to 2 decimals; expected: 2.84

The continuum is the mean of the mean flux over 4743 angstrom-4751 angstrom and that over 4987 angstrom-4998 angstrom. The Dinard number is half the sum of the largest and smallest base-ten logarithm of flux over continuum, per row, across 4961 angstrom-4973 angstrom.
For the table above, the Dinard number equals 0.006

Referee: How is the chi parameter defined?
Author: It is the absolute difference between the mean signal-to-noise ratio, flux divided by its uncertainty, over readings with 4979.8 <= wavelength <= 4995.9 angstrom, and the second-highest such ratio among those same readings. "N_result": 1.0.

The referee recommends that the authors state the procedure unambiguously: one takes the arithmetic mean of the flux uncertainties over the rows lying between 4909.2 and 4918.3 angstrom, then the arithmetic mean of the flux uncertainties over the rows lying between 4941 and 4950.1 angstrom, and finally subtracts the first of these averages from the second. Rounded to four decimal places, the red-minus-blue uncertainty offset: -0.0050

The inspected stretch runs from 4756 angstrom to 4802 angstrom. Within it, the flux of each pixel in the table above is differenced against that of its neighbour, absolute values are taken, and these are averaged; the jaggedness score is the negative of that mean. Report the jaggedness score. -0.17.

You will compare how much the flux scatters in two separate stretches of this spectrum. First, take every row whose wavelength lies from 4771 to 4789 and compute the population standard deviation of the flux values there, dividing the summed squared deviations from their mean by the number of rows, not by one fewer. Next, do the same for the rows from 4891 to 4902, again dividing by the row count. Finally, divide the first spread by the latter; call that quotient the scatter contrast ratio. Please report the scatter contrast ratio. 1.0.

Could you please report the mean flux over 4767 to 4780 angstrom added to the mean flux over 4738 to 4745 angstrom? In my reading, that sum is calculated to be 28.7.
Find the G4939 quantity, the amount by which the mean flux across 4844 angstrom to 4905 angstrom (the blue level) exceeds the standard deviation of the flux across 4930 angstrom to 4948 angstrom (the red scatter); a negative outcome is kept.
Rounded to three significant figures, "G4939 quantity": 13.9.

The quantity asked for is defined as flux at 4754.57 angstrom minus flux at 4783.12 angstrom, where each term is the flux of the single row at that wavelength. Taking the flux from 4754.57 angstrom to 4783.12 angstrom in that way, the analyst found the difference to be 0.3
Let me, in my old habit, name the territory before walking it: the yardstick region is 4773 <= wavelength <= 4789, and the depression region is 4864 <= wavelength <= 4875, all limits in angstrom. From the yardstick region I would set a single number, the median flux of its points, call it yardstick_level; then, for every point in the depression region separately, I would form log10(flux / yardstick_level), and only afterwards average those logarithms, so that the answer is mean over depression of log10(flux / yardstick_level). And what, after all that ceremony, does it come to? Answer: -0.006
